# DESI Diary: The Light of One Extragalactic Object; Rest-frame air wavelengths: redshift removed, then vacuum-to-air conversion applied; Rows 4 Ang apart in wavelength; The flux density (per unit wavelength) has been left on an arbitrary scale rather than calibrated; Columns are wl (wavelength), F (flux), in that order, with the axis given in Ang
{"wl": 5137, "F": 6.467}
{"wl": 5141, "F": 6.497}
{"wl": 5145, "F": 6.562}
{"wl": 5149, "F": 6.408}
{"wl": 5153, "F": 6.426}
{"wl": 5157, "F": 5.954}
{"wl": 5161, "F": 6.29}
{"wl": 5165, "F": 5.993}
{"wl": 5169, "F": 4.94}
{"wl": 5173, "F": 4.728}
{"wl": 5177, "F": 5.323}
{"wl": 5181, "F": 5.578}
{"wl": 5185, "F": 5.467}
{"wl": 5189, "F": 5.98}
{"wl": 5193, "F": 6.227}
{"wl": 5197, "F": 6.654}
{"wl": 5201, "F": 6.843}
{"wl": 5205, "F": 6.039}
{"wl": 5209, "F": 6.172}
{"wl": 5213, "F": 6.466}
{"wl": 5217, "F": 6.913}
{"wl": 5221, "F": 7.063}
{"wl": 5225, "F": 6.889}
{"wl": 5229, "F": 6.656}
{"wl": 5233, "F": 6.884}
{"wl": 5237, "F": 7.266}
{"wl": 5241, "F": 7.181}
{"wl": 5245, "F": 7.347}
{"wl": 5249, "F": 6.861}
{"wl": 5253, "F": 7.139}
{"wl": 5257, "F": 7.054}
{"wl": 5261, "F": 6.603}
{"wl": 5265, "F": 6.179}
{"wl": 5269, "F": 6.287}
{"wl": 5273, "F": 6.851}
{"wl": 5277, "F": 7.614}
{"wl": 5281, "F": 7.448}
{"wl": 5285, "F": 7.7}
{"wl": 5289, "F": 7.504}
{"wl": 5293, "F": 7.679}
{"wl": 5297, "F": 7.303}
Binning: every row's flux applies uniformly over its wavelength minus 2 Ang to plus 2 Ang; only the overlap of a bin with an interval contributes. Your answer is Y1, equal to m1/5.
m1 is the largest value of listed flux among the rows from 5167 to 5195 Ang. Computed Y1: 1.25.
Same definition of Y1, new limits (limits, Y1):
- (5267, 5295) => 1.54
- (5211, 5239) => 1.45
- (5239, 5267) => 1.47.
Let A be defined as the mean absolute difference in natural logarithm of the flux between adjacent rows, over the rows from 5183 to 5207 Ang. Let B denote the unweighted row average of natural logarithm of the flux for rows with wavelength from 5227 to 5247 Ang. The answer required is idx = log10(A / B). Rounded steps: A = 0.070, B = 1.95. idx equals -1.45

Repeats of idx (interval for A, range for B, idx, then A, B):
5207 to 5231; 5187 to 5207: -1.68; 0.039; 1.85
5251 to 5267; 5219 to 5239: -1.60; 0.048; 1.94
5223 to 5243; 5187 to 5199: -1.74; 0.033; 1.84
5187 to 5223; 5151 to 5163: -1.55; 0.052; 1.83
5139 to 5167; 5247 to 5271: -1.72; 0.036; 1.90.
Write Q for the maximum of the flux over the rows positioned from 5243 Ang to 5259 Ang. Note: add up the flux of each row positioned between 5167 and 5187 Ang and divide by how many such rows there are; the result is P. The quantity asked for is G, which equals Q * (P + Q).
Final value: 92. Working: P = 5.2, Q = 7.347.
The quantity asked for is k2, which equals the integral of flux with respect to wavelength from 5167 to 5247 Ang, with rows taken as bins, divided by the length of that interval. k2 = 6.33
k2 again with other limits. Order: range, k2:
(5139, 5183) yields 5.88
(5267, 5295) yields 7.30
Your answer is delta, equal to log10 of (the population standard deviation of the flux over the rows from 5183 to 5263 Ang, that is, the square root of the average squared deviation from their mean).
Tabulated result -0.318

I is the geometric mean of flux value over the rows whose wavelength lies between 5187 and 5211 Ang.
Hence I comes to 6.3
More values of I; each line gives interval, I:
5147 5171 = 6.0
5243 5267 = 6.9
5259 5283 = 6.8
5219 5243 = 7.0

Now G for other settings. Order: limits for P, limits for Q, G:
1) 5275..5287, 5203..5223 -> 103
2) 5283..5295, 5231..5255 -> 110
